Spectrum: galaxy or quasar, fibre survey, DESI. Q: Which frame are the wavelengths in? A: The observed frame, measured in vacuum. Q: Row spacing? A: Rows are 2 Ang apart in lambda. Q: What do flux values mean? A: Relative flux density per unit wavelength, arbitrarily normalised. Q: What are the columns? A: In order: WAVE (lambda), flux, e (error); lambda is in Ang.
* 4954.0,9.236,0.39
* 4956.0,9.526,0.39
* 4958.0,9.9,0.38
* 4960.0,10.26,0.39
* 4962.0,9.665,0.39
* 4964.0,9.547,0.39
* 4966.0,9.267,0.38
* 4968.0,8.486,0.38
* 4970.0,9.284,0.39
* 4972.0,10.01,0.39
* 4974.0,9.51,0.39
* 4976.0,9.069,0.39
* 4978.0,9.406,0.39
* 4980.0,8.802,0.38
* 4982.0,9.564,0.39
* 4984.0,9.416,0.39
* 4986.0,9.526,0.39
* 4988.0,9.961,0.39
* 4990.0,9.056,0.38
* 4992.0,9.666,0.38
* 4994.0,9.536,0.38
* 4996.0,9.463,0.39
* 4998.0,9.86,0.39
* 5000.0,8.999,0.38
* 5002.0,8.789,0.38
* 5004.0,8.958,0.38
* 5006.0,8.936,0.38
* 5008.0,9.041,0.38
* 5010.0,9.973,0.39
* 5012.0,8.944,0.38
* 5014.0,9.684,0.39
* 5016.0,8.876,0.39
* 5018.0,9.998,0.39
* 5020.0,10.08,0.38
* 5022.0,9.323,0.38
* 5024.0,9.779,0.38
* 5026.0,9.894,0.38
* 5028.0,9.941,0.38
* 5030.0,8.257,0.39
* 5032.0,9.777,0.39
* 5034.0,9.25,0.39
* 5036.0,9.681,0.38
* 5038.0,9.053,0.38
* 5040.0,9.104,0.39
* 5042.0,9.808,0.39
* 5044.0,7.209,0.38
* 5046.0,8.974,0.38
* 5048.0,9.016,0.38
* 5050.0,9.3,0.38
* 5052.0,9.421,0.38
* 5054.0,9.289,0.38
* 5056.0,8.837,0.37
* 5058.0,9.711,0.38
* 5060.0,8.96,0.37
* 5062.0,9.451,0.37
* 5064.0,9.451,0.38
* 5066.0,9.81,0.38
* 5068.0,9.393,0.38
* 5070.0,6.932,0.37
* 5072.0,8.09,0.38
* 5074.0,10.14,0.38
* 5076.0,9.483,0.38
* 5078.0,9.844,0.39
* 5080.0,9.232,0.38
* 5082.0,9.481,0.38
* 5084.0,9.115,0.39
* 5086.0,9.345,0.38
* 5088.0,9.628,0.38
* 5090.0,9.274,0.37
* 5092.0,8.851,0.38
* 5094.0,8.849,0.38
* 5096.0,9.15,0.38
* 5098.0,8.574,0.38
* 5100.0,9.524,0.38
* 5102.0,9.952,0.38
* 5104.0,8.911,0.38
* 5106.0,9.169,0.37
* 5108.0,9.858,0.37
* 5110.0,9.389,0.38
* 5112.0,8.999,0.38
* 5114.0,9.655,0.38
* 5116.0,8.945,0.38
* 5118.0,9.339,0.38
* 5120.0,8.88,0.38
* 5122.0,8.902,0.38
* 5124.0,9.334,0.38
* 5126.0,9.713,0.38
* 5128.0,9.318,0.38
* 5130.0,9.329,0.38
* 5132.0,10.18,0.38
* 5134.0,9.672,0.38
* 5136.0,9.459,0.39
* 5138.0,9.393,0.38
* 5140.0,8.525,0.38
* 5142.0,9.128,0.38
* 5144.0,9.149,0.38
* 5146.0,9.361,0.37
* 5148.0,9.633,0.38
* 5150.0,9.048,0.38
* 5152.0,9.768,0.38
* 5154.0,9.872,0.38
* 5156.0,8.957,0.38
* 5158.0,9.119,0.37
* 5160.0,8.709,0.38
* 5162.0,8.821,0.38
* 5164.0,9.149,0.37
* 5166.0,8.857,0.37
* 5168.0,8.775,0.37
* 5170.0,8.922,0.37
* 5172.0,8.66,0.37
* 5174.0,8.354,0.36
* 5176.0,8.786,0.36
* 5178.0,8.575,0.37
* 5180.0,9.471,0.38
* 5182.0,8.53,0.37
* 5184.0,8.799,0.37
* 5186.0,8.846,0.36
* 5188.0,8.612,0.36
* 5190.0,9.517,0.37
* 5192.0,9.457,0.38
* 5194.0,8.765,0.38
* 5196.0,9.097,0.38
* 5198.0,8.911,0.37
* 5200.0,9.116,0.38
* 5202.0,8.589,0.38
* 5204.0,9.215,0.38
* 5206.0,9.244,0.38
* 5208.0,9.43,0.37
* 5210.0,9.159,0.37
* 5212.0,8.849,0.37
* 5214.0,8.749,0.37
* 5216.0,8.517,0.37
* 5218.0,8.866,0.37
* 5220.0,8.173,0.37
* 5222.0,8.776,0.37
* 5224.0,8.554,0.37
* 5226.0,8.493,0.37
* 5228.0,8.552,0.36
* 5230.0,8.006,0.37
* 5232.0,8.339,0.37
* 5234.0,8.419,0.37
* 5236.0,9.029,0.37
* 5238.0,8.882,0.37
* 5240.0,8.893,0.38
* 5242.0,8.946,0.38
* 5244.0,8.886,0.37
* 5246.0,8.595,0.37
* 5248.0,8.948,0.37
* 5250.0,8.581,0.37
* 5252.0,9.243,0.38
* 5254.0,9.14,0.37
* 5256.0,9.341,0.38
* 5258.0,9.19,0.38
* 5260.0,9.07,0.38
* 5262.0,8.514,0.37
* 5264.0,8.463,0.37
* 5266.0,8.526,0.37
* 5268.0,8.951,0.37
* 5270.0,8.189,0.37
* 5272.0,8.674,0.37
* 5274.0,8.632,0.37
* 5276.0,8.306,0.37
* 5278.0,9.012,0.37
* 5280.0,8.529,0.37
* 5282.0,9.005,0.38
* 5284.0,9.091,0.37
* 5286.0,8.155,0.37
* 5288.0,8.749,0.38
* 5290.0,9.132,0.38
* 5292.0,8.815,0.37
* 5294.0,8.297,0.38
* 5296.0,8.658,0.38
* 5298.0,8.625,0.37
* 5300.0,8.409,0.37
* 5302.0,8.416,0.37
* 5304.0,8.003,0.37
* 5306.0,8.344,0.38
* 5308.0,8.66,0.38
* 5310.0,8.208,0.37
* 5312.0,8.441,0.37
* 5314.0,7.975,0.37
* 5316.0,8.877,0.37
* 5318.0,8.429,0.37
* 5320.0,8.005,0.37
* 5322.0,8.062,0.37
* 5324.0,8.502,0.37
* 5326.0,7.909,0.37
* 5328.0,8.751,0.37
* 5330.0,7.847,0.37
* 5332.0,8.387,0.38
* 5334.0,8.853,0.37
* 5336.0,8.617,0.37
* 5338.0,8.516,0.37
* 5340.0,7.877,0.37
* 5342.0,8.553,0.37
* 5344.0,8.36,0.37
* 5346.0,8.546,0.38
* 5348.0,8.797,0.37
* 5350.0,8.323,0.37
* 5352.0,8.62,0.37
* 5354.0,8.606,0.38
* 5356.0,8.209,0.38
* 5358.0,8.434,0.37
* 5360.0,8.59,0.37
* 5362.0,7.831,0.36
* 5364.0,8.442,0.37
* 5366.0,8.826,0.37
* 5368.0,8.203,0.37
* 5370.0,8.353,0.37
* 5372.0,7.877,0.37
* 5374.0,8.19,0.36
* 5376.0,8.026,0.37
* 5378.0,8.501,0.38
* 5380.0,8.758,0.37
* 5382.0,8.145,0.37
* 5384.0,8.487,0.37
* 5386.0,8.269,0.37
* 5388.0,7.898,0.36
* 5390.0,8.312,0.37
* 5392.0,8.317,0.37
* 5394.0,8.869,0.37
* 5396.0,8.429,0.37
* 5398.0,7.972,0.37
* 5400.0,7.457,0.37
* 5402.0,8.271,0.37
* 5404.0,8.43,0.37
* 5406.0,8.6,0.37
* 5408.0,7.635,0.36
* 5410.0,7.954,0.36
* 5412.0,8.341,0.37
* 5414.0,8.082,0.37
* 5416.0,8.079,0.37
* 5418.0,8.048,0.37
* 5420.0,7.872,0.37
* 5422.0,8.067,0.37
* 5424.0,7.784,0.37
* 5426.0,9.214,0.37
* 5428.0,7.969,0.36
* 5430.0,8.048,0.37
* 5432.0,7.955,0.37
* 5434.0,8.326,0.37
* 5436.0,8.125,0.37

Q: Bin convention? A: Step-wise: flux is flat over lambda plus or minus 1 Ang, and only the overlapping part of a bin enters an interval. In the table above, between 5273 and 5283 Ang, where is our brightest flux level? 5278.0 Ang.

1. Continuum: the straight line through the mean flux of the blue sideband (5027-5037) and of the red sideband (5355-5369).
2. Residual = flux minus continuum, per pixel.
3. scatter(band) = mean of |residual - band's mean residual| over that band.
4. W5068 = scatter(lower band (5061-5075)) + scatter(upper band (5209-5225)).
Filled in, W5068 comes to 1.1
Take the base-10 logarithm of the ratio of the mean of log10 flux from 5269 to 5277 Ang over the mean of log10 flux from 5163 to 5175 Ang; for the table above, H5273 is -0.0078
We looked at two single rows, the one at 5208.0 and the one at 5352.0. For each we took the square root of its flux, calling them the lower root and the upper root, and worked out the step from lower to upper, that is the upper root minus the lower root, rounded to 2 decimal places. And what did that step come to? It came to -0.13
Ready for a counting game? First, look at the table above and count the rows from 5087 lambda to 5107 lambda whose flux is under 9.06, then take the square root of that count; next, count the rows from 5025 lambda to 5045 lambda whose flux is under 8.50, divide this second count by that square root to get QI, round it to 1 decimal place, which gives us 1.0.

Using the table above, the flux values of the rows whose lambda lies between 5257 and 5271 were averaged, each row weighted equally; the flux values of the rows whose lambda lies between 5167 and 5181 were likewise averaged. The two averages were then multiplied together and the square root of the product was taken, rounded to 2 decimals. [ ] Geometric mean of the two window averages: 8.75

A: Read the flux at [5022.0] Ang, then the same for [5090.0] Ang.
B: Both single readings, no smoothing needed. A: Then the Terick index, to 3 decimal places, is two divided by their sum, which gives 0.108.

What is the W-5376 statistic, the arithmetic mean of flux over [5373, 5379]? 8.2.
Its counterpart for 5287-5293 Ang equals 8.9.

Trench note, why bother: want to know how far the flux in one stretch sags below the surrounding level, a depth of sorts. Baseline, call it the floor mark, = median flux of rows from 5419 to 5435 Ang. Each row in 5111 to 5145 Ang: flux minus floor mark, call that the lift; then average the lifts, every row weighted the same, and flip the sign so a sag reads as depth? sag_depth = -1.3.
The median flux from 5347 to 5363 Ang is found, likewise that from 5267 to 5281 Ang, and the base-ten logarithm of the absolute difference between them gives -0.92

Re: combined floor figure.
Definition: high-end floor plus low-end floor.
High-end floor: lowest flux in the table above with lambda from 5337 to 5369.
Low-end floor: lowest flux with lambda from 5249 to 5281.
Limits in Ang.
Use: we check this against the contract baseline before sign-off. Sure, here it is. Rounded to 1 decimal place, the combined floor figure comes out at 16.0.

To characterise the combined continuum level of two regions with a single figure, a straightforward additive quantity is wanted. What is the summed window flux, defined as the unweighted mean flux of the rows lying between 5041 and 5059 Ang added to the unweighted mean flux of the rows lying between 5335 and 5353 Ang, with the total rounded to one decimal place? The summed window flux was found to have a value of 17.5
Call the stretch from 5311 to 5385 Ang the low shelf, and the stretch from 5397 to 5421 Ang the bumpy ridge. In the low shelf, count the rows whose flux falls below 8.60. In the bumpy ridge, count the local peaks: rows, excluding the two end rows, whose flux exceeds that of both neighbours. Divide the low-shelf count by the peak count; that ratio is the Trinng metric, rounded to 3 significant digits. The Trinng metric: 14.0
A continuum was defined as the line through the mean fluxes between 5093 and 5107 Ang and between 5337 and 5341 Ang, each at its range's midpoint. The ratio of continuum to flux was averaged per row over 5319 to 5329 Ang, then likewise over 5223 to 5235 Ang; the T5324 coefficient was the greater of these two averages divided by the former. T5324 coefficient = 1.03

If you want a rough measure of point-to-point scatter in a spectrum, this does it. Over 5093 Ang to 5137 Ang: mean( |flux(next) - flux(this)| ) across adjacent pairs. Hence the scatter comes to 0.48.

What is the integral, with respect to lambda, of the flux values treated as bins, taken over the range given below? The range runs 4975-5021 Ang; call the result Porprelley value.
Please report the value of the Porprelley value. 431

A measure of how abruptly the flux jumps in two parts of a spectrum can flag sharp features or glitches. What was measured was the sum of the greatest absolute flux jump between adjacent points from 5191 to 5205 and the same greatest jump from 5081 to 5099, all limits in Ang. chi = 1.27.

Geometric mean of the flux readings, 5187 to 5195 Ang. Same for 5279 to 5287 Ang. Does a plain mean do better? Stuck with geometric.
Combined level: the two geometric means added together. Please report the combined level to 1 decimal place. 17.8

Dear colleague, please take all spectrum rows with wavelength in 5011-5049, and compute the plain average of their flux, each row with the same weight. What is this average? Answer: 9.30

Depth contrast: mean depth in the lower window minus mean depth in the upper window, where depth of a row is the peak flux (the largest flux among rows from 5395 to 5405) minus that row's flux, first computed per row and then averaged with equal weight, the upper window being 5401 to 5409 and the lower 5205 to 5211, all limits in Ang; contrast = -1.0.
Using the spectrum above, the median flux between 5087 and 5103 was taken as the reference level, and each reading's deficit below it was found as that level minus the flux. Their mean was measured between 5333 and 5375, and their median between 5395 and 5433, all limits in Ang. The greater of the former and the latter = 1.16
